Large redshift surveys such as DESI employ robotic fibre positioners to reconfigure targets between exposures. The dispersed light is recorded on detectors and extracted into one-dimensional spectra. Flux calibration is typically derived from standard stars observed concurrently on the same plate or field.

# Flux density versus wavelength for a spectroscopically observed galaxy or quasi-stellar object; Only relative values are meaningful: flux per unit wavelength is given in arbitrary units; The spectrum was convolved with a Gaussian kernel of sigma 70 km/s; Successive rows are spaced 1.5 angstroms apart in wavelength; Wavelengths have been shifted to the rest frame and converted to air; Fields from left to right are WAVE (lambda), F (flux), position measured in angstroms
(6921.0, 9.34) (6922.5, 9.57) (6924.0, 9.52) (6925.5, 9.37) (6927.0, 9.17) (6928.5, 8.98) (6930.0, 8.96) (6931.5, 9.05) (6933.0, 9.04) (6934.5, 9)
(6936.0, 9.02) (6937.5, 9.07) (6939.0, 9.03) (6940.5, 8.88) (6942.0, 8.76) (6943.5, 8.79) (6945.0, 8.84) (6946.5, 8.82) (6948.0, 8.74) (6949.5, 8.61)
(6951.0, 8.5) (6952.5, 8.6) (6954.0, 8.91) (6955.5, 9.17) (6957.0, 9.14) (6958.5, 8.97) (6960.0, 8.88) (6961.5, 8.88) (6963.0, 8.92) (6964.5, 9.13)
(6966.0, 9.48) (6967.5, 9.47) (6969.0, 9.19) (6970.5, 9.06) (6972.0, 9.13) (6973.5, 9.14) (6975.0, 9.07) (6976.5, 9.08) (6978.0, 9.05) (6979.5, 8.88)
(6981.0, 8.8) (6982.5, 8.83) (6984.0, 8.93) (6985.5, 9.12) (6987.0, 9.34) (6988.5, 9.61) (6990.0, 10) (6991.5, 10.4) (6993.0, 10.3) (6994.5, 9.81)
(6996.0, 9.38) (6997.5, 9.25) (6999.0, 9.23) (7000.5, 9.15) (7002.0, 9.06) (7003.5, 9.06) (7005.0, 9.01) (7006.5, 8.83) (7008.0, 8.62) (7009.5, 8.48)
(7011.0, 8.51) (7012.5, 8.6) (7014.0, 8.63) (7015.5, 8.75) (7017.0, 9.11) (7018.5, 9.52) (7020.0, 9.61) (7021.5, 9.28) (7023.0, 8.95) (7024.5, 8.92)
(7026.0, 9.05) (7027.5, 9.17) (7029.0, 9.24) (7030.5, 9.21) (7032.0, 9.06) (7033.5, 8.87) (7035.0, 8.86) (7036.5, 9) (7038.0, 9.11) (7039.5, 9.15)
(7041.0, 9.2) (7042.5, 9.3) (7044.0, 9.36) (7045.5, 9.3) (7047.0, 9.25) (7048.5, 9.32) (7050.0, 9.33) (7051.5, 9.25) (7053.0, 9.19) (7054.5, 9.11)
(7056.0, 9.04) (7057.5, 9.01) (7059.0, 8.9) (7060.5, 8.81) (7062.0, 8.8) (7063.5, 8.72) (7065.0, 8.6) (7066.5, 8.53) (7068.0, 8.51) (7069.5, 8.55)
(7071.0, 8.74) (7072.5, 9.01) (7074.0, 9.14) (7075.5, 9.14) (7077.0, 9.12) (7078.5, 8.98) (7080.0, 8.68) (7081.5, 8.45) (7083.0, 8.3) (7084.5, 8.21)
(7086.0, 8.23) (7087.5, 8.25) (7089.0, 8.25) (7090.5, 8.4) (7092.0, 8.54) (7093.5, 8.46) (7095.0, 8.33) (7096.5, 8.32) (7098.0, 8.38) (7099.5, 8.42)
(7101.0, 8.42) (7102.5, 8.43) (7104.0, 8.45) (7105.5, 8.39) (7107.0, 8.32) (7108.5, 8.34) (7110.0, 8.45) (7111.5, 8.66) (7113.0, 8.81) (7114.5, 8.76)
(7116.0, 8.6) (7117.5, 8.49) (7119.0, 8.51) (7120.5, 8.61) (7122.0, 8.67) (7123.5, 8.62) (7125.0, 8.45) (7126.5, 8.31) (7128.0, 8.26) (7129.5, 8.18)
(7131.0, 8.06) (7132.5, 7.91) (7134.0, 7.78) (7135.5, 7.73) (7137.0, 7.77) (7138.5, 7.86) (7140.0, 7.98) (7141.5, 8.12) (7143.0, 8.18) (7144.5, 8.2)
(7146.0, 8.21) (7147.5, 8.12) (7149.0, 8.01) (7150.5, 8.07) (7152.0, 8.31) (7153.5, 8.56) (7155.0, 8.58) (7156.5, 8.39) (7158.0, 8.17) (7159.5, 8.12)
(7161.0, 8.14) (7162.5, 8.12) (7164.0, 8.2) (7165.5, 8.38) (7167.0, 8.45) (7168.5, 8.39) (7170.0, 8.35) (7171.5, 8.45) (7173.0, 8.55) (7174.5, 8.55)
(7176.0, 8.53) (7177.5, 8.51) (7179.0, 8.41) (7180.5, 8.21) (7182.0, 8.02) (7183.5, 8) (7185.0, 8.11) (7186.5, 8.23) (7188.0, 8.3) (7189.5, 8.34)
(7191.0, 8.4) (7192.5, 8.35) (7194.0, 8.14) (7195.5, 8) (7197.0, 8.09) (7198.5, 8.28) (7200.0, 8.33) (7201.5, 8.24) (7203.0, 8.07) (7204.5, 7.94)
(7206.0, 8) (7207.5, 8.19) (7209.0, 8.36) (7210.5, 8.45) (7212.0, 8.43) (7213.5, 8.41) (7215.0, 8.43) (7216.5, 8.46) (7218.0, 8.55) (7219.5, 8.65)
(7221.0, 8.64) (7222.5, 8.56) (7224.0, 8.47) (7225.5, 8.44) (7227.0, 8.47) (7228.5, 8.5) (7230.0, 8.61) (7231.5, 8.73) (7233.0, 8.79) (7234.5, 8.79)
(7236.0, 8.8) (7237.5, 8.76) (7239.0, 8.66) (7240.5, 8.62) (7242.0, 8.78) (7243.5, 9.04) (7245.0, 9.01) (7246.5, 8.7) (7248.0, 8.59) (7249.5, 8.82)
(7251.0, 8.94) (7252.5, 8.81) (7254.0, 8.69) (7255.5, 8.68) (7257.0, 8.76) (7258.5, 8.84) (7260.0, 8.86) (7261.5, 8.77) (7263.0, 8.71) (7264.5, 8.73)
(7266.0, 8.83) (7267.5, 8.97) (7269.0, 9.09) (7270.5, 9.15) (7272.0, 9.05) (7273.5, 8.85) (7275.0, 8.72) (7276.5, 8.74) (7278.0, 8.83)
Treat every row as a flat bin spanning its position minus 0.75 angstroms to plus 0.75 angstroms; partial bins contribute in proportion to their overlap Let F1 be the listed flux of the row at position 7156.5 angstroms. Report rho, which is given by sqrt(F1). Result 2.90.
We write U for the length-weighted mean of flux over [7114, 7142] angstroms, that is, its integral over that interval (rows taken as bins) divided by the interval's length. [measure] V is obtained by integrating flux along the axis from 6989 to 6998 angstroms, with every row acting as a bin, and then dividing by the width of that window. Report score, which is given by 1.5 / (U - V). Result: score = -0.9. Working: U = 8.24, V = 9.9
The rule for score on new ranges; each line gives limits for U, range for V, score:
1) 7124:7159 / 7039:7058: -1.4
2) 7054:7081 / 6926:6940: -7.9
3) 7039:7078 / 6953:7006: -7.3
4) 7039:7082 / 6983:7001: -2.7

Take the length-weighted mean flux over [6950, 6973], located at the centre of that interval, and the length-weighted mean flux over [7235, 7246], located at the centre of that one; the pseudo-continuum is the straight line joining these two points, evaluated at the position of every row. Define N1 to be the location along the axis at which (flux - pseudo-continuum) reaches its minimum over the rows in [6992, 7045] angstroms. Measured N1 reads 7009.5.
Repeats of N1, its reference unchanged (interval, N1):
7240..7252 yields 7248.0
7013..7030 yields 7014.0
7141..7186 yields 7149.0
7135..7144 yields 7135.5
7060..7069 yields 7068.0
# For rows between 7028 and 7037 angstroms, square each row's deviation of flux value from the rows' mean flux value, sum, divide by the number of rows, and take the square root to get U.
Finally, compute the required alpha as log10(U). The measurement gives -0.83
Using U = 0.15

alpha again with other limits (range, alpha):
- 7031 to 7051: -0.78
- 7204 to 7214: -0.71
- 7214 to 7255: -0.78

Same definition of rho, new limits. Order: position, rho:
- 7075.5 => 3.02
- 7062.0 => 2.97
